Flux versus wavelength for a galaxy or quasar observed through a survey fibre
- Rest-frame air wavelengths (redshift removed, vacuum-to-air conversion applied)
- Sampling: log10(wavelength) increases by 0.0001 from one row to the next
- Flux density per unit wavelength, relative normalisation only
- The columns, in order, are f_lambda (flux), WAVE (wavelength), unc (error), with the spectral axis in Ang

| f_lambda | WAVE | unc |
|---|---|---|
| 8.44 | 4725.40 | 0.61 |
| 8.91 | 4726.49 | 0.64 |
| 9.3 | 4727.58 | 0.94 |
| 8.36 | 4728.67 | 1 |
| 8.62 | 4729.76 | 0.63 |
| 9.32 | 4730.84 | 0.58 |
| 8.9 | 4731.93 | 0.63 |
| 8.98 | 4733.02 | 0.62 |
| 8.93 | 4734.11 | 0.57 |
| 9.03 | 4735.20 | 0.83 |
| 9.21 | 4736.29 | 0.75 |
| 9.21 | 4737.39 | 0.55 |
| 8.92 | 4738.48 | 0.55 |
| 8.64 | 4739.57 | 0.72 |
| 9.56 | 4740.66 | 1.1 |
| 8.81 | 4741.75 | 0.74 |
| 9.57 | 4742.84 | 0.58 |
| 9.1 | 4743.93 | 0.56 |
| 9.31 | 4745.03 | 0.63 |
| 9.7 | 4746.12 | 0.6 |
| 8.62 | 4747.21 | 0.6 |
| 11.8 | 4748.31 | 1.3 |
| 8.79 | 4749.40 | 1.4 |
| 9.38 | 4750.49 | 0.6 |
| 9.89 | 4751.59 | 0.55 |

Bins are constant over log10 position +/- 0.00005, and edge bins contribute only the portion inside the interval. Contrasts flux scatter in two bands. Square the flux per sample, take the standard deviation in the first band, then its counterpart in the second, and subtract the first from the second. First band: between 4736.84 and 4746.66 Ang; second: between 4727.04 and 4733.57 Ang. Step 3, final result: 0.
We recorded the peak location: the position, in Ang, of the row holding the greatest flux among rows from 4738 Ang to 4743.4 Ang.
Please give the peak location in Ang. 4742.84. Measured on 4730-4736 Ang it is 4730.84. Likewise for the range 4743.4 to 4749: 4748.31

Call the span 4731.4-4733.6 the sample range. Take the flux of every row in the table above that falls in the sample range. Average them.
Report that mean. 8.94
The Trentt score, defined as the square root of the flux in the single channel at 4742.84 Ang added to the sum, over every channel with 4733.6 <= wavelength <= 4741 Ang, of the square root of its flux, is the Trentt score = 24.2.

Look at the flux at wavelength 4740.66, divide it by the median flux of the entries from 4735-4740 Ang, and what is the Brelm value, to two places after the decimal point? 1.06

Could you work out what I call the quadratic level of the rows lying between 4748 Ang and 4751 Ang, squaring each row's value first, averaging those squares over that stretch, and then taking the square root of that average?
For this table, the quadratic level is 10.1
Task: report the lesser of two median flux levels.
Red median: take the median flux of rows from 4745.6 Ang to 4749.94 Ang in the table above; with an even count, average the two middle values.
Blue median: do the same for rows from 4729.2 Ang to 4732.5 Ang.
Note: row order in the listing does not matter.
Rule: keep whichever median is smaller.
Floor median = 8.90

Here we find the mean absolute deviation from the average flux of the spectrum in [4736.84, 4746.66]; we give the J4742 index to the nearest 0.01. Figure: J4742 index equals 0.30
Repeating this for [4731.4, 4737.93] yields 0.11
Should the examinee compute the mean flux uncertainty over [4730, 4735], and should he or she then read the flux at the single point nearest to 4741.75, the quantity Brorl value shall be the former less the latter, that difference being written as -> -8.2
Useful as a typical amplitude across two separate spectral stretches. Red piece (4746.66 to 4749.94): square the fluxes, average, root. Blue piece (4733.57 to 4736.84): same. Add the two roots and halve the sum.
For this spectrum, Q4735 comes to 9.45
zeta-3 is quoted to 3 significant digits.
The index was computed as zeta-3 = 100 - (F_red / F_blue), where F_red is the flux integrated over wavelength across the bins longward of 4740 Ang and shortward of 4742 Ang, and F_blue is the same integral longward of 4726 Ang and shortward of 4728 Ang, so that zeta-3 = 99.0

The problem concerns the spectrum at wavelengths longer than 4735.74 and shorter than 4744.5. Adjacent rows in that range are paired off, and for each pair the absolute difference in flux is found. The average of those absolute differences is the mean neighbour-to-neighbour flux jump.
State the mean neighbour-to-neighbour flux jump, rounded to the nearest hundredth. 0.50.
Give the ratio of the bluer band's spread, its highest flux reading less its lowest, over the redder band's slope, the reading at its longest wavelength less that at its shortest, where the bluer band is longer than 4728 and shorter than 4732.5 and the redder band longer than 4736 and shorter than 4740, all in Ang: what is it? -1.7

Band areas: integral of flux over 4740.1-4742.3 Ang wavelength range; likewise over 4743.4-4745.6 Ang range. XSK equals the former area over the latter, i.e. 1.00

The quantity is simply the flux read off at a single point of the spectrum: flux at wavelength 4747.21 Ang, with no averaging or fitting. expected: 8.62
